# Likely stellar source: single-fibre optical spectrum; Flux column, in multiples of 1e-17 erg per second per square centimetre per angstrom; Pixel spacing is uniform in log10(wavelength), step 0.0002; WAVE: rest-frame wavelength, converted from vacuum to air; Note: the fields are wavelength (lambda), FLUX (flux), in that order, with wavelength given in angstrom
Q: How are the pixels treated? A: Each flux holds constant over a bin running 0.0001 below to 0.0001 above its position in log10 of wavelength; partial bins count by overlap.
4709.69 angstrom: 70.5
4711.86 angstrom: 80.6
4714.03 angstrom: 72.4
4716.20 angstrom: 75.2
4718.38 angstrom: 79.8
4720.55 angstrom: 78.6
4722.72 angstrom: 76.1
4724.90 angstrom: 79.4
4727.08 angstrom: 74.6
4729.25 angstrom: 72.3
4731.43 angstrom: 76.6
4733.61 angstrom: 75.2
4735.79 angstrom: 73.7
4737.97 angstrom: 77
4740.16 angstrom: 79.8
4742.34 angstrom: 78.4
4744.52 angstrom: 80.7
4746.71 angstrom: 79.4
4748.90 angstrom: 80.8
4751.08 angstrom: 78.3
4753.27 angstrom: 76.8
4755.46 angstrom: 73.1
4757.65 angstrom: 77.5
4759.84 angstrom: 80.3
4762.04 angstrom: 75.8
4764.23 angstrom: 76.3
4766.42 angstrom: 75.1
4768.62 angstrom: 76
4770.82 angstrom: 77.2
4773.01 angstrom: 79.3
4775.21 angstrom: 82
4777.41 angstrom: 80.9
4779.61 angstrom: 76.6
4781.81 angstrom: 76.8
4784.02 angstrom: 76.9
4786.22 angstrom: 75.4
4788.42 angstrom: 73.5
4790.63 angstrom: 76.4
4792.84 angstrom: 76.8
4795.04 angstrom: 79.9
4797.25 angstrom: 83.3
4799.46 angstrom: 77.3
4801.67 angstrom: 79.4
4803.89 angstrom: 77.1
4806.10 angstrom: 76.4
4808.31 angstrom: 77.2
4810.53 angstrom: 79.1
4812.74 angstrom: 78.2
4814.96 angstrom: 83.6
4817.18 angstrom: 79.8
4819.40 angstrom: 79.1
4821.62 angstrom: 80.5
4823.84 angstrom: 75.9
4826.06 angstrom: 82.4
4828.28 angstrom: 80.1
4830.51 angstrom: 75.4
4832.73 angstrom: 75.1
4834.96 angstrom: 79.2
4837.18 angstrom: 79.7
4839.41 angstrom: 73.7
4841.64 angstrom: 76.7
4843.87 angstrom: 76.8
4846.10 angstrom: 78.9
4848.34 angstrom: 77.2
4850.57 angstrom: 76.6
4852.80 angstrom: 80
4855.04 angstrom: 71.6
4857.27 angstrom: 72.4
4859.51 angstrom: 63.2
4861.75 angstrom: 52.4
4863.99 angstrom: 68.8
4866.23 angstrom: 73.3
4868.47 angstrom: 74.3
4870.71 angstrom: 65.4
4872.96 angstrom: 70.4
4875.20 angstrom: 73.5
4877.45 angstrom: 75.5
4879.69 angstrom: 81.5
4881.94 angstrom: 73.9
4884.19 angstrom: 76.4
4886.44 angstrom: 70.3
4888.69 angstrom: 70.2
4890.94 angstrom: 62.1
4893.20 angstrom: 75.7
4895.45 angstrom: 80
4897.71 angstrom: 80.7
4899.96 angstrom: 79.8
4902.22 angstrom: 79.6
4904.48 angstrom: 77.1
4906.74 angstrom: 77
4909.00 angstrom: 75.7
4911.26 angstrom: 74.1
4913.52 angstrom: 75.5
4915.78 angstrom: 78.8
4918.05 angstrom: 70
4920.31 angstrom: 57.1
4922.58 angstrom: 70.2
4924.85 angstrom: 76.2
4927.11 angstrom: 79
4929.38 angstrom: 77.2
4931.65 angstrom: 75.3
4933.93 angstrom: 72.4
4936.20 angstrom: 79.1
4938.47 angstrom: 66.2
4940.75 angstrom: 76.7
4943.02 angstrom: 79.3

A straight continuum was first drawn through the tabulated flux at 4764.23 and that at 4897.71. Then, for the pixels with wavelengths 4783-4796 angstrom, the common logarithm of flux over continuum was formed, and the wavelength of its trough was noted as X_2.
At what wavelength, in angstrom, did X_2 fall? 4788.42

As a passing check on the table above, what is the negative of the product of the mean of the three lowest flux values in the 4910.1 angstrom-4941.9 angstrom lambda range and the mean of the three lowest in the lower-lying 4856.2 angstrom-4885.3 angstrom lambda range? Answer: -3887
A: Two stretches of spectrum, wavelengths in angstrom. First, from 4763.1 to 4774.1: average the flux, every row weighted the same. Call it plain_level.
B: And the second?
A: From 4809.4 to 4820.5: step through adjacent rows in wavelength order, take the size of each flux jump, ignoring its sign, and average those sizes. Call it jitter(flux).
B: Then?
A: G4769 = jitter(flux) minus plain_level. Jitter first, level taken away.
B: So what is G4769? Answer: -74.1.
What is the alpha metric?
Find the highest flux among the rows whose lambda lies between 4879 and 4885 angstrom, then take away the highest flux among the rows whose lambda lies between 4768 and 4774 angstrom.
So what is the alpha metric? 2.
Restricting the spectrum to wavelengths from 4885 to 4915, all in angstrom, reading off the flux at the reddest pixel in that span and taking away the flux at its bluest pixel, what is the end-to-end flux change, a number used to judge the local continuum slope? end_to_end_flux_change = 5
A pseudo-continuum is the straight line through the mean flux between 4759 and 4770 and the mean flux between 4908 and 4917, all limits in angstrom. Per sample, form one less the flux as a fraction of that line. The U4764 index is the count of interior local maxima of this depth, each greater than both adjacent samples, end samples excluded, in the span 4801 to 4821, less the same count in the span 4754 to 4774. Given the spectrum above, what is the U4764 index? 0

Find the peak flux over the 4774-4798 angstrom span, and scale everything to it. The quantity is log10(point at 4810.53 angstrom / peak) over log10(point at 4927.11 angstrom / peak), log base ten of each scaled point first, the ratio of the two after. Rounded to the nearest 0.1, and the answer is 1.0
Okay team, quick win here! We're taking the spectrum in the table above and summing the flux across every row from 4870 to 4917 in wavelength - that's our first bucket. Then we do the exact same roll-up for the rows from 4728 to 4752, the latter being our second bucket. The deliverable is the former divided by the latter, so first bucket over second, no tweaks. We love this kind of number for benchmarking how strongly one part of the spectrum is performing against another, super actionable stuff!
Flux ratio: 1.8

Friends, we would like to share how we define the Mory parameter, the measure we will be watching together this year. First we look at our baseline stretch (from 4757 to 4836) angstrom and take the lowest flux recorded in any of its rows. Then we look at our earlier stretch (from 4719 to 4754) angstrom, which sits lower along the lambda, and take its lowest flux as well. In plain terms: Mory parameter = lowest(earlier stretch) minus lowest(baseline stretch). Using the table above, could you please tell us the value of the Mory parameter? -1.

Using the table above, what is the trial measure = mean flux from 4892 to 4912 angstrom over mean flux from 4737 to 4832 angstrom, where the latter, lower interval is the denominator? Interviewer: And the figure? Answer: 0.994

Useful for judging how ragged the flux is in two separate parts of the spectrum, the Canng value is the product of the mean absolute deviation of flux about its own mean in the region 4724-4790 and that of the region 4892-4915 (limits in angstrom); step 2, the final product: 4.1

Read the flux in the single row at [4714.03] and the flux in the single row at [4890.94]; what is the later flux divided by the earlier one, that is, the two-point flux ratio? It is 0.86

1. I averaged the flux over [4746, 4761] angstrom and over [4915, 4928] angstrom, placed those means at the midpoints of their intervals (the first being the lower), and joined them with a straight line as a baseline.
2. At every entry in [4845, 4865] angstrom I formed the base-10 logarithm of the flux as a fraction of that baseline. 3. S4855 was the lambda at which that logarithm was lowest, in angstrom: 4861.75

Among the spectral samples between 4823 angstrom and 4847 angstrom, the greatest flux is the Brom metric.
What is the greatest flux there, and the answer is 82.4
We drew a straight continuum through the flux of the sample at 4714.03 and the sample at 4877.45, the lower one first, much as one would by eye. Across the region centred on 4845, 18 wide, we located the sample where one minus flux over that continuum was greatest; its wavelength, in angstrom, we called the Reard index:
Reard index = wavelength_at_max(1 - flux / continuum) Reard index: 4839.41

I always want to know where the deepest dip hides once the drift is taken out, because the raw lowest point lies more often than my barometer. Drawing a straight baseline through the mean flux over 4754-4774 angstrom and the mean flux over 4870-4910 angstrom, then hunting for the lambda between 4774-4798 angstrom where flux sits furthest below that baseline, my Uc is 4788.42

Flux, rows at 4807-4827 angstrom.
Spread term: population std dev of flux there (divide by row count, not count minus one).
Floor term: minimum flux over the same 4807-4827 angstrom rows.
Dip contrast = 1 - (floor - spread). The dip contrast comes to -72.6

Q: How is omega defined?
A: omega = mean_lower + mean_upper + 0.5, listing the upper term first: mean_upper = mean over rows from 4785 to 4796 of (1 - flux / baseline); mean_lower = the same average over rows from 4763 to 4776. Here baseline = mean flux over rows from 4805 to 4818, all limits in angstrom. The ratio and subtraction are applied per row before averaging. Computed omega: 0.55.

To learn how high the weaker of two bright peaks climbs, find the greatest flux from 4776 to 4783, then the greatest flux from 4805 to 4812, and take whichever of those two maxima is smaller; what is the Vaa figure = 79.1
